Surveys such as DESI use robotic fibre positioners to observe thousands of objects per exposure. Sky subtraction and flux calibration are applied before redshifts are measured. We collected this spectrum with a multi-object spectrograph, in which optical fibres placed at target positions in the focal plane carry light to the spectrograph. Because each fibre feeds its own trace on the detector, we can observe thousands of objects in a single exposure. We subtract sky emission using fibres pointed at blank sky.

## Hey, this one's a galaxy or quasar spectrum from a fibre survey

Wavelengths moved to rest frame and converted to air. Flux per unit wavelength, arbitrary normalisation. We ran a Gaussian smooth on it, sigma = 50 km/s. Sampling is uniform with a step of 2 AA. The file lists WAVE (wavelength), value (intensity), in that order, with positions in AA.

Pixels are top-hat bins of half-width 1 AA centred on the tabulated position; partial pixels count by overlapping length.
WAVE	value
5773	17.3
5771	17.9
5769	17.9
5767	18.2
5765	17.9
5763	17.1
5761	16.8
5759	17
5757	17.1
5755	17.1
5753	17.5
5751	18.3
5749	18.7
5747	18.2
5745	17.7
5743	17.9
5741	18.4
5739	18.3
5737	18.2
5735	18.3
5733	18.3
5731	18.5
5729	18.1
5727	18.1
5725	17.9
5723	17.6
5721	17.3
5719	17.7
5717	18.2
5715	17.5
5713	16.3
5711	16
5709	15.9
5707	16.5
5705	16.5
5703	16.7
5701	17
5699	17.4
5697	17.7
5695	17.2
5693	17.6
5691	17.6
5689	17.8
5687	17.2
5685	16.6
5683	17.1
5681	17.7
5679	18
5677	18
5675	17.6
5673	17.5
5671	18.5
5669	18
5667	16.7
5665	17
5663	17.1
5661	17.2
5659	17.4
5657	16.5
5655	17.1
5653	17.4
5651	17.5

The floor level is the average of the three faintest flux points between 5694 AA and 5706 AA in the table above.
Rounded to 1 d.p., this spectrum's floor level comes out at 16.7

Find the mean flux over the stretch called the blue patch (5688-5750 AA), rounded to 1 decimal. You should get 17.6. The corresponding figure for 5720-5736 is 18.0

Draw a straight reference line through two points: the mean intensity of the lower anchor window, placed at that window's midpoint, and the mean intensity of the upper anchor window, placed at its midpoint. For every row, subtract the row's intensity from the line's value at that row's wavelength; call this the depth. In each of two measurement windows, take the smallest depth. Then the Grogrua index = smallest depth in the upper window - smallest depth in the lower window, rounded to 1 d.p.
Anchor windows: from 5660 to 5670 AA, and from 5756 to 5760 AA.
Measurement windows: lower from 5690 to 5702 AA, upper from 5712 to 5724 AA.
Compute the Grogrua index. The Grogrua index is -0.5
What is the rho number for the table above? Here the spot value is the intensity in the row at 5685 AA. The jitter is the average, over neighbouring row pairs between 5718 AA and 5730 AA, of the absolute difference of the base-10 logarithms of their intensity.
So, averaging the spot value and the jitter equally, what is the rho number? 8.3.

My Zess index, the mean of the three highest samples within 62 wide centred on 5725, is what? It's 18.5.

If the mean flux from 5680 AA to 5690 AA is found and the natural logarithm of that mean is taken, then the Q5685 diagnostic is 2.85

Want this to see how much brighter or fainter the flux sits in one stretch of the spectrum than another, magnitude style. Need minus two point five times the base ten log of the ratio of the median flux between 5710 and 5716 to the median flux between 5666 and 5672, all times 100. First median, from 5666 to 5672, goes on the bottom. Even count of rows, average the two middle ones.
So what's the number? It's 11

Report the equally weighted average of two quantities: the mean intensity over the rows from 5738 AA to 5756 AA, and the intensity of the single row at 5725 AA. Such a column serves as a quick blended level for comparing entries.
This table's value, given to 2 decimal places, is 17.96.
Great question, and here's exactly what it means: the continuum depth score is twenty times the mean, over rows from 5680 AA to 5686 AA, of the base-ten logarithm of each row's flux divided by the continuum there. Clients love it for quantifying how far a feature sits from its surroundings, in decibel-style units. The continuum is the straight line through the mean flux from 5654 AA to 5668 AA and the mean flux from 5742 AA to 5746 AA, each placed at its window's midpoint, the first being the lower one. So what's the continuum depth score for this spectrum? -0.04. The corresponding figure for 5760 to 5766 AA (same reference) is -0.36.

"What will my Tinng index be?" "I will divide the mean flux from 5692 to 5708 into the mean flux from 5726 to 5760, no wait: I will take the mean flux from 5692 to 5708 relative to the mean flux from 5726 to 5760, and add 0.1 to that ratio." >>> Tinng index 1.05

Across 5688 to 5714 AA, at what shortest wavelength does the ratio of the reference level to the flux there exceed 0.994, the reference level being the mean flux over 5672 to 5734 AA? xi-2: 5695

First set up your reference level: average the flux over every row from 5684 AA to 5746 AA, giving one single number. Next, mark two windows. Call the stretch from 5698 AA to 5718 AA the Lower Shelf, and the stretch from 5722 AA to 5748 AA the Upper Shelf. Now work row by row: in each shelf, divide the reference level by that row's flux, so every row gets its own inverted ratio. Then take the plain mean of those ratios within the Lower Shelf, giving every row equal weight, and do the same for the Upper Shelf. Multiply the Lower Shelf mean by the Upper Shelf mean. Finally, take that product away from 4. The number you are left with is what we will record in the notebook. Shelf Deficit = 2.99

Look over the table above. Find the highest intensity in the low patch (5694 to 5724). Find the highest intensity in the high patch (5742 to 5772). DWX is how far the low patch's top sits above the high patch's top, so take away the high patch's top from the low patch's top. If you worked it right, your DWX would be -0.50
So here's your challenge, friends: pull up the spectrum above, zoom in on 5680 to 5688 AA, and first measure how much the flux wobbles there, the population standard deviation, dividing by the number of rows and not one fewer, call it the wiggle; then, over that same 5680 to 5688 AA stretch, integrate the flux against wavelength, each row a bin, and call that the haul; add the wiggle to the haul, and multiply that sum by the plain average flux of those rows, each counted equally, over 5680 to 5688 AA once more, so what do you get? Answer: 2360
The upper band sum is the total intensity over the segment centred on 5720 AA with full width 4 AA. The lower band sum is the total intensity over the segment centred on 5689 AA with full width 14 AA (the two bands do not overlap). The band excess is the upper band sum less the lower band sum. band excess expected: -86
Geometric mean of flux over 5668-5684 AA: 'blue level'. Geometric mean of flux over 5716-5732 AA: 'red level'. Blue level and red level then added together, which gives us 35.7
